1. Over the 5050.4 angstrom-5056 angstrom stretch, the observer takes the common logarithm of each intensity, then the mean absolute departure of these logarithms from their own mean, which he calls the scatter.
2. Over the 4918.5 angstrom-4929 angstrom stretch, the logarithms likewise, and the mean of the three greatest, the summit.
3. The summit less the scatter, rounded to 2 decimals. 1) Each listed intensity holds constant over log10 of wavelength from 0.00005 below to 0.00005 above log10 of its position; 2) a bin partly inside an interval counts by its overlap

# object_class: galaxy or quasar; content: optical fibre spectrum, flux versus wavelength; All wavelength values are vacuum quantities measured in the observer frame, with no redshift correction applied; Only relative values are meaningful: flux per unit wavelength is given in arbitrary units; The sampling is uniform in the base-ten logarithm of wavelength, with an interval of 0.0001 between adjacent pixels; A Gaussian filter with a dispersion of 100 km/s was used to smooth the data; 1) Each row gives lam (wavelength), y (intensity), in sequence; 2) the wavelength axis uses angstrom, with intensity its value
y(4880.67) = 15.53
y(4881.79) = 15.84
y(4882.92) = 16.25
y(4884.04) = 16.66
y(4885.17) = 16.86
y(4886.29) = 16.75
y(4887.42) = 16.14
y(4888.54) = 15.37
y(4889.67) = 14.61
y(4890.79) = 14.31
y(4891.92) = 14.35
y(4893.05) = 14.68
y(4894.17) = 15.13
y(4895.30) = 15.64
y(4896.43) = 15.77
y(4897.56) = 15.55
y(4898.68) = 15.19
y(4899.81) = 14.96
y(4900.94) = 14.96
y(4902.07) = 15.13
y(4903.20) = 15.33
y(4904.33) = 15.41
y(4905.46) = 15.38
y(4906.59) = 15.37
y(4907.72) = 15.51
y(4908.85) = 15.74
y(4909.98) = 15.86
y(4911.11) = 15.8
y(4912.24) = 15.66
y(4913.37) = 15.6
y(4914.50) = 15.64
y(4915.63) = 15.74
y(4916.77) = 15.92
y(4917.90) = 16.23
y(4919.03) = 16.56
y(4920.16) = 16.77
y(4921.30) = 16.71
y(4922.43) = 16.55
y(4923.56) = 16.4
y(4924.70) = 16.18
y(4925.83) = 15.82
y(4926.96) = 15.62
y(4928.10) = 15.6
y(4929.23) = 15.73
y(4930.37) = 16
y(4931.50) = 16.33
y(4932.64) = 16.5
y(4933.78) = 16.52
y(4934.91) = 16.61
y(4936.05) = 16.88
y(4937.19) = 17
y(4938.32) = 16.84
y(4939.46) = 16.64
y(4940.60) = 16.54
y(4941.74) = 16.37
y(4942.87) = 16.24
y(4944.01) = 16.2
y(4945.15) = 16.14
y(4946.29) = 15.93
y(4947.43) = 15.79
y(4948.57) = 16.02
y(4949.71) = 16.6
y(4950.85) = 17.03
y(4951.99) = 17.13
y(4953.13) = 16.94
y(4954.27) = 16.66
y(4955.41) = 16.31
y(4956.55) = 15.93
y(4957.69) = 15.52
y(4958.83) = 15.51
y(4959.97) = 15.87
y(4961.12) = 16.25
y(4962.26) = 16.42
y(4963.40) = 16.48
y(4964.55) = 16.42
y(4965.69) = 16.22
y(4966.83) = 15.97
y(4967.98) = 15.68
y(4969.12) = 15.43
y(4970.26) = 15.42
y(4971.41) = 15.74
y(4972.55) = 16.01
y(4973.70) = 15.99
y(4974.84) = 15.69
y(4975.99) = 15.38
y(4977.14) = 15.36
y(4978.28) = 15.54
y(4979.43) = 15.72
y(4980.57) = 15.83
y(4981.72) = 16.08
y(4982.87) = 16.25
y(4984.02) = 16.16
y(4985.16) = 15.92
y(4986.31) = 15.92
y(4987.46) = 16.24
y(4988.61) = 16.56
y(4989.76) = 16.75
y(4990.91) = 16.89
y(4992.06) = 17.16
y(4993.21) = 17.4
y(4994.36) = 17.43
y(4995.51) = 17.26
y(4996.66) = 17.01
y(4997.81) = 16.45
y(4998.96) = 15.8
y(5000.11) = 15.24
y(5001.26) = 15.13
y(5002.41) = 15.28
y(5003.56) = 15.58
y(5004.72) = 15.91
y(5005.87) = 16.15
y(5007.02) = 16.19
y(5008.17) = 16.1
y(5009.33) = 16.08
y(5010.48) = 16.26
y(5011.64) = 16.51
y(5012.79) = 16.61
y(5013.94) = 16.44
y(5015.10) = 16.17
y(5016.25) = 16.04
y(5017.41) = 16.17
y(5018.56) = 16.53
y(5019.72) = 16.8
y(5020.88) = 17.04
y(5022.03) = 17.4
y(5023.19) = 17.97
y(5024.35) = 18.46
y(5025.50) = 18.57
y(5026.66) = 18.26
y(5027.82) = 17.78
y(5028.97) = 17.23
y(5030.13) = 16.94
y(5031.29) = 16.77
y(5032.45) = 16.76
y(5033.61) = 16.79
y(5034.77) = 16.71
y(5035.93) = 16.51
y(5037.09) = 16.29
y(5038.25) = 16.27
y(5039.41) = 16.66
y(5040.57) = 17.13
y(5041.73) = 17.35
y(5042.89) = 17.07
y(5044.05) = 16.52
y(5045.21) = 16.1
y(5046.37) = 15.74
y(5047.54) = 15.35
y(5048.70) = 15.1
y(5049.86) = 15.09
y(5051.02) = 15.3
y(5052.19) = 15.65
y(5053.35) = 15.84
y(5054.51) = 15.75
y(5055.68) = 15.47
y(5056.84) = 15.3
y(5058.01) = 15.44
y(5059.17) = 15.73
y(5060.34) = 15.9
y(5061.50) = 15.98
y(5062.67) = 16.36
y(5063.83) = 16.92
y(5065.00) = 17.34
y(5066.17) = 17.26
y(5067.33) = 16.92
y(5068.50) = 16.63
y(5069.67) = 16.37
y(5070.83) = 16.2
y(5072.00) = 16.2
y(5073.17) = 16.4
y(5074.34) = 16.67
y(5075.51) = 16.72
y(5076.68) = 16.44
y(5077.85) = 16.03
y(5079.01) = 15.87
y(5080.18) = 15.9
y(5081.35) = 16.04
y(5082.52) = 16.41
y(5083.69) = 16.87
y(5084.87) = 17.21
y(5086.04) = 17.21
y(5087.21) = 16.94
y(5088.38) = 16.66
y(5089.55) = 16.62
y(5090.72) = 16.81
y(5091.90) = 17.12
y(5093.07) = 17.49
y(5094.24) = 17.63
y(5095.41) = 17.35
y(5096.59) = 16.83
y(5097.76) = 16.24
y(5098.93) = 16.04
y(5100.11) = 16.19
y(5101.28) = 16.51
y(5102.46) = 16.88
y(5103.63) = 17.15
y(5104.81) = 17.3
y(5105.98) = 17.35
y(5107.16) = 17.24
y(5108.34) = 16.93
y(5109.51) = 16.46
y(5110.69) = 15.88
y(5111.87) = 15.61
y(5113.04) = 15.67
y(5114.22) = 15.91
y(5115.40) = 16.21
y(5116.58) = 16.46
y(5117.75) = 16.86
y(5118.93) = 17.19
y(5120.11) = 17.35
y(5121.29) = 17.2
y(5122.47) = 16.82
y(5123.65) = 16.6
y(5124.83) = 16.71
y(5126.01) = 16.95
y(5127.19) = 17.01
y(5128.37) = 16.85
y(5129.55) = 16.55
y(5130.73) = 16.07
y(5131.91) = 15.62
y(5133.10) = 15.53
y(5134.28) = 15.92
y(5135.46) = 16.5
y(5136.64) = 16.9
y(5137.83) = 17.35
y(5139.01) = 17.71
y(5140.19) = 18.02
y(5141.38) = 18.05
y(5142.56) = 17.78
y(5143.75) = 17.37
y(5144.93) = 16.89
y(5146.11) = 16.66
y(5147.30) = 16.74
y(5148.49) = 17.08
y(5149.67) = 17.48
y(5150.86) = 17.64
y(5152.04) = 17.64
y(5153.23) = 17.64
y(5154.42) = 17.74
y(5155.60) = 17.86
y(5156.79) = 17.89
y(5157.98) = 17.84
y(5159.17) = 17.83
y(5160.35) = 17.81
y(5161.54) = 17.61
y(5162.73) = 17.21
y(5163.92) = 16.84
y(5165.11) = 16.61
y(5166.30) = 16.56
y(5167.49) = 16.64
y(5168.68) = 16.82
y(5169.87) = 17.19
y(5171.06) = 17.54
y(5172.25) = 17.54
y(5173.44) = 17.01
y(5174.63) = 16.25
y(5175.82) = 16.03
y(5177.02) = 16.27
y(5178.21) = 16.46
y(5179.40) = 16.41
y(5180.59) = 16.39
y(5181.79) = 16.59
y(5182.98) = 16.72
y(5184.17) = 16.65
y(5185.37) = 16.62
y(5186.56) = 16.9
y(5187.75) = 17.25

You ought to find 1.22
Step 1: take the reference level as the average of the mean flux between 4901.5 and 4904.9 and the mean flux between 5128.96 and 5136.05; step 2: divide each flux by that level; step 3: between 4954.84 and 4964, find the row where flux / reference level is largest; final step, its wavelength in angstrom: 4963.40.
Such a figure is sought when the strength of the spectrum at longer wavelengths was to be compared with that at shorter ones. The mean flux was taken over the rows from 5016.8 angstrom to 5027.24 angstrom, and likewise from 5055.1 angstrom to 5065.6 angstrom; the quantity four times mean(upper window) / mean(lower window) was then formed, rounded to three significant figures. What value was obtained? 3.68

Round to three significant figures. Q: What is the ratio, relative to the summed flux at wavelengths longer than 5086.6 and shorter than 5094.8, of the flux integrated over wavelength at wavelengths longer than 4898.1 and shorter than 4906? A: 1.01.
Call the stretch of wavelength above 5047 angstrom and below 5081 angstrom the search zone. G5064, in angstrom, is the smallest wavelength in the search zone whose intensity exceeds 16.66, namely 5063.83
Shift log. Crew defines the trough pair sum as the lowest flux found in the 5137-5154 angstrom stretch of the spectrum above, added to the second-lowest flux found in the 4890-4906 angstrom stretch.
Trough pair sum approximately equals 31.0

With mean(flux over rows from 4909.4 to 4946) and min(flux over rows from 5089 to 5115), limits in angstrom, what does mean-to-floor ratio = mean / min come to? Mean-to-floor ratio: 1.04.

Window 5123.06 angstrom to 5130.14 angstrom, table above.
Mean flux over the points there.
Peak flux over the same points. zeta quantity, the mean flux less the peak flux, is -0.23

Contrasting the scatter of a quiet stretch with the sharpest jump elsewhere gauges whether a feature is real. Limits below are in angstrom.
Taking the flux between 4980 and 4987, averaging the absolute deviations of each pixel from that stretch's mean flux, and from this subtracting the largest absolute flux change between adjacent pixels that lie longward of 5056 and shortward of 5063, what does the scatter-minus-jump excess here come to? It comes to -0.24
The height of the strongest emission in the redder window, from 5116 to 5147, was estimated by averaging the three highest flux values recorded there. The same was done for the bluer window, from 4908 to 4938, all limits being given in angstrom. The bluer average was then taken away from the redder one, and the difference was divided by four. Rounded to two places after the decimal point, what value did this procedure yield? 0.27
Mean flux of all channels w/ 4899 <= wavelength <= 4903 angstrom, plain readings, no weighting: 15.0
